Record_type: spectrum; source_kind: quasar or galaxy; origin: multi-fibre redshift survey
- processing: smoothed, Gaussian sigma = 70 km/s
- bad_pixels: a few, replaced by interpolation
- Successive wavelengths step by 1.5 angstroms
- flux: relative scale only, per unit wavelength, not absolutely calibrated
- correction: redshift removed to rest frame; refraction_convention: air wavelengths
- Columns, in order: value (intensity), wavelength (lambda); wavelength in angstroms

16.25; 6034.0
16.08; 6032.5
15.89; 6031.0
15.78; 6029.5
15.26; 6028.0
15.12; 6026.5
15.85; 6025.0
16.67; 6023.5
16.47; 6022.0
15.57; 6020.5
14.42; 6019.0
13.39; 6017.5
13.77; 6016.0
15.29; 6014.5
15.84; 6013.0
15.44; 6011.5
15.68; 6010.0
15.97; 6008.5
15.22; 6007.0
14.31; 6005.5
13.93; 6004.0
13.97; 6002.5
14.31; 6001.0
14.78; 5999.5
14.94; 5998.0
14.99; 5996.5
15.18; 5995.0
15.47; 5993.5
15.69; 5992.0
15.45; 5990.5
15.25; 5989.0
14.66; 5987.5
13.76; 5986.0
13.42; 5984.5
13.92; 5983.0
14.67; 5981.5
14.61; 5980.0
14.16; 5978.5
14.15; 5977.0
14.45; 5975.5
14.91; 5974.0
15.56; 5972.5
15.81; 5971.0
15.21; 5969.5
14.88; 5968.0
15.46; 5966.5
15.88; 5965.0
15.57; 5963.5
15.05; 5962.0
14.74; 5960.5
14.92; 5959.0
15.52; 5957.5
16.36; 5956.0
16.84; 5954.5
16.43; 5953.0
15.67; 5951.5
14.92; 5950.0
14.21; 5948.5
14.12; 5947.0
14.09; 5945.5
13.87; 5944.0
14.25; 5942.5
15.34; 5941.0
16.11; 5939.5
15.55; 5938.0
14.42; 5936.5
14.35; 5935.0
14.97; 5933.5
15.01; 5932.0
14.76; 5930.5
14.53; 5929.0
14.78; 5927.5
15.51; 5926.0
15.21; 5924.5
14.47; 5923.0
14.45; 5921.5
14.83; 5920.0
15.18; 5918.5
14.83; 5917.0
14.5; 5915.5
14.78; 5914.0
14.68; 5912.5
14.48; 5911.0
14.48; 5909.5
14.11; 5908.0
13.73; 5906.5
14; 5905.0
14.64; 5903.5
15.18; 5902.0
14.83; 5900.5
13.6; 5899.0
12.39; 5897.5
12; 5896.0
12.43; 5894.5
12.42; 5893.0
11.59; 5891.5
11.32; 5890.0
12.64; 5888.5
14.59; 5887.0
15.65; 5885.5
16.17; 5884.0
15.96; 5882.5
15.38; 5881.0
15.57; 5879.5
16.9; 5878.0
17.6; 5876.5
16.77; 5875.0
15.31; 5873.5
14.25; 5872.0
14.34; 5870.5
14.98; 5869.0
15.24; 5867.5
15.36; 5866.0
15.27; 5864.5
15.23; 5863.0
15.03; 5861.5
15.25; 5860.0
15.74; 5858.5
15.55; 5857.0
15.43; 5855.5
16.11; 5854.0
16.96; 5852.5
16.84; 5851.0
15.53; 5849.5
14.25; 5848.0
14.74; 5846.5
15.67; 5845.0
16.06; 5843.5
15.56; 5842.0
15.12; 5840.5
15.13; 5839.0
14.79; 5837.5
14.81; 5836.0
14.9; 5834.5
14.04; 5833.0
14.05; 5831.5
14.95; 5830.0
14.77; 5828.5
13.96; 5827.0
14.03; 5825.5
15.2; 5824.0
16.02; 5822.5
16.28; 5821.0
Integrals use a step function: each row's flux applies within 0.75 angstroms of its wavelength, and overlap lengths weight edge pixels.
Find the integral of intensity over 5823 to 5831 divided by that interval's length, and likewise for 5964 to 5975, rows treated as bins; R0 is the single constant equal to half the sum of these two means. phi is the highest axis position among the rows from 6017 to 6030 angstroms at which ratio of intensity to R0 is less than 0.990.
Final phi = 6019.0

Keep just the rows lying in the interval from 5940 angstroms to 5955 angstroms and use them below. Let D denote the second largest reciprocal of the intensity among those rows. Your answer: 0.071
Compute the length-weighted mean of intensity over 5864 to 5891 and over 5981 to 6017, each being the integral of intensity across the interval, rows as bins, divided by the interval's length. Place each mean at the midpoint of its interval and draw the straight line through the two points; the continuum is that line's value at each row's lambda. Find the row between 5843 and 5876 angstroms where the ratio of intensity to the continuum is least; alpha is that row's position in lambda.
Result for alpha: 5848.0 angstroms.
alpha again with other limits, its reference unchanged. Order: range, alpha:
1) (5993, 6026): 6017.5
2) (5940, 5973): 5944.0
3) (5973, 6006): 5984.5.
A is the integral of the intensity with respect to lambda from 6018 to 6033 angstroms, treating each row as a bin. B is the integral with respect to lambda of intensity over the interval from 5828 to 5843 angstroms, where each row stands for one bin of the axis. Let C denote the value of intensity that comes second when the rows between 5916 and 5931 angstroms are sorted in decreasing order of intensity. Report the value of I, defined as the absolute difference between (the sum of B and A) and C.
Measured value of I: 442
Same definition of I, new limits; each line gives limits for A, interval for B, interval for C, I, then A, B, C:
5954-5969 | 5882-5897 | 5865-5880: 417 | 232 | 201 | 16.9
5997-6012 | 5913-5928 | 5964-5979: 430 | 223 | 223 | 15.81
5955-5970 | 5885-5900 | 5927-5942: 408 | 231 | 193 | 15.55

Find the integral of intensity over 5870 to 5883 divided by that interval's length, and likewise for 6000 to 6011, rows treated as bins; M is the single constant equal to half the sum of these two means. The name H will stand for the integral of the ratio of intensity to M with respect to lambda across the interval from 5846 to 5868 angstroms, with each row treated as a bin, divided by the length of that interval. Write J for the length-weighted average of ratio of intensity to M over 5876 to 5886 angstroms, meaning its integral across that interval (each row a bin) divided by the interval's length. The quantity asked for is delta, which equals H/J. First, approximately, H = 1.01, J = 1.06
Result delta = 0.96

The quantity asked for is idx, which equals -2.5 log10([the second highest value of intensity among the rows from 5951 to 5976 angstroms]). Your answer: -3.04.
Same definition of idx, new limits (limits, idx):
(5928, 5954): -3.02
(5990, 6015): -3.00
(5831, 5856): -3.07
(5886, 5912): -2.93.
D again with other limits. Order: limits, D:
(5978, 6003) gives 0.073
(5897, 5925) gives 0.074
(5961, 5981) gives 0.071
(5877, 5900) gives 0.086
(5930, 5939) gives 0.069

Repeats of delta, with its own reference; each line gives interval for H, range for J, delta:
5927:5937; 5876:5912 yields 1.03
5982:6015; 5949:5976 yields 0.96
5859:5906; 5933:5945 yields 0.98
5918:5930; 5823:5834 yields 1.03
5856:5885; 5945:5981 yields 1.03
